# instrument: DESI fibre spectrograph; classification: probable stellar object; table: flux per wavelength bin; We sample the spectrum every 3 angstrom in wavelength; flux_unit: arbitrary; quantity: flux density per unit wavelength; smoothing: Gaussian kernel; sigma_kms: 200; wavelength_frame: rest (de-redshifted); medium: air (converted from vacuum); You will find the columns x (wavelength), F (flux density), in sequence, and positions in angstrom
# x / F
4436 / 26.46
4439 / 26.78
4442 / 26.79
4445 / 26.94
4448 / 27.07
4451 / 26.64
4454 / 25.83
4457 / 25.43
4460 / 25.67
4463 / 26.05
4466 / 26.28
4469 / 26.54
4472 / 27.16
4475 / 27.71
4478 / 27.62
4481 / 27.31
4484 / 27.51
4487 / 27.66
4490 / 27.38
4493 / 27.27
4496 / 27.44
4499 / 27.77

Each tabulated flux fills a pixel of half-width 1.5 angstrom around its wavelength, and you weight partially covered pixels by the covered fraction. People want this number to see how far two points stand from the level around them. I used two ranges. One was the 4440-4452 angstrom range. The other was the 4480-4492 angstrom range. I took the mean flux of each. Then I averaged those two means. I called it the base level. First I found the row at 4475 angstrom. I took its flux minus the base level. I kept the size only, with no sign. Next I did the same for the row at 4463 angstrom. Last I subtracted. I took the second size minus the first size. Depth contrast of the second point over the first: 0.57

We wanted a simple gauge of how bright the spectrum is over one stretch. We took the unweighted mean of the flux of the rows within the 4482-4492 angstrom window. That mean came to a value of 27.5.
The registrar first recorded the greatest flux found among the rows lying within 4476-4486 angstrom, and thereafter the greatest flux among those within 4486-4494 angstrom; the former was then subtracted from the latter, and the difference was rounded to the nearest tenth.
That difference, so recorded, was 0.0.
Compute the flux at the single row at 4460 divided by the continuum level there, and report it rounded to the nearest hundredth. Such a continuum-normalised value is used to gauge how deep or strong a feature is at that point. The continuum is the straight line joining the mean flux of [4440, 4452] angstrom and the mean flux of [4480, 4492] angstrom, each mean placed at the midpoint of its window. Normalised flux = 0.95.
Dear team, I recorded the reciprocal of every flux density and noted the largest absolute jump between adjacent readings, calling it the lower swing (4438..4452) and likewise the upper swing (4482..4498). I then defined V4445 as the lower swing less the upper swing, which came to 0.0002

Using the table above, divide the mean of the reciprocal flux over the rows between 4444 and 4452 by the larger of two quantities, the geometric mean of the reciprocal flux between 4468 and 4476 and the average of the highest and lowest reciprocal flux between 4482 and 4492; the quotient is 1.009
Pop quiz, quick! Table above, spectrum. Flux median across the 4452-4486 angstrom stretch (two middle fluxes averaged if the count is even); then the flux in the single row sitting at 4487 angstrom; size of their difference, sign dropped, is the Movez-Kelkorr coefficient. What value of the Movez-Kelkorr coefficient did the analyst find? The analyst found 1.12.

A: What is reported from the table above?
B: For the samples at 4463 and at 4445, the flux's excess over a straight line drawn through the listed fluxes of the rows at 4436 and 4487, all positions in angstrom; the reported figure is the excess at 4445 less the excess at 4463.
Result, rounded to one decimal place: 1.3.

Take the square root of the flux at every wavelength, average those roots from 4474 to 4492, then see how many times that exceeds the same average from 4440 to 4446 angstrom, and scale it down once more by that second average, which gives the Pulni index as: 0.195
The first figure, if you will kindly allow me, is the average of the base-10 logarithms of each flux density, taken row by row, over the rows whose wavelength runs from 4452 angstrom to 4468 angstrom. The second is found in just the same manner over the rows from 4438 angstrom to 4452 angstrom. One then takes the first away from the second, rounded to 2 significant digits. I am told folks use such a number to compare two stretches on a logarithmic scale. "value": 0.016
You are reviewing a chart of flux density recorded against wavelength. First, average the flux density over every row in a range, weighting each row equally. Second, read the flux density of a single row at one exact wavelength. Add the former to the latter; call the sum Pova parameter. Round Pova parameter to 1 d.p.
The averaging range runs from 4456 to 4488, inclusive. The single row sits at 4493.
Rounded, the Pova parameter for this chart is 54.1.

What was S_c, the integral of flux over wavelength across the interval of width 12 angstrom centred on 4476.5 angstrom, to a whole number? 329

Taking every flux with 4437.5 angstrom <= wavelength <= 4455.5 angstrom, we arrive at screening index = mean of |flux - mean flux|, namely 0.29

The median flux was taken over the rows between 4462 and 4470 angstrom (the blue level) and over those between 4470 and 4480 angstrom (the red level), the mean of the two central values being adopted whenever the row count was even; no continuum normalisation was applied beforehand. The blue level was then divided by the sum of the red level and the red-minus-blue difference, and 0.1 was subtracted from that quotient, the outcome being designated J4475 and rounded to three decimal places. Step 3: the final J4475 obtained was 0.807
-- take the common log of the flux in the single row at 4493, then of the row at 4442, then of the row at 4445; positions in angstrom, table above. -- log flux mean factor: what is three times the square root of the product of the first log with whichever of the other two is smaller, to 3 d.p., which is 4.295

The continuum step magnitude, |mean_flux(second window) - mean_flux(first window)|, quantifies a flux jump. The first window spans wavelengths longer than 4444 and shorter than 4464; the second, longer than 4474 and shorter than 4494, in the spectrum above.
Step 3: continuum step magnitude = 1.3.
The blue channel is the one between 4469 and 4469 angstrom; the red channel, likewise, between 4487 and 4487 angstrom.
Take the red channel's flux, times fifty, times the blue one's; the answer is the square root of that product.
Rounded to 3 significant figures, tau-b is 192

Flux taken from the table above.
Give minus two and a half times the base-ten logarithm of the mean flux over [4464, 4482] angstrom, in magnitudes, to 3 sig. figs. -3.58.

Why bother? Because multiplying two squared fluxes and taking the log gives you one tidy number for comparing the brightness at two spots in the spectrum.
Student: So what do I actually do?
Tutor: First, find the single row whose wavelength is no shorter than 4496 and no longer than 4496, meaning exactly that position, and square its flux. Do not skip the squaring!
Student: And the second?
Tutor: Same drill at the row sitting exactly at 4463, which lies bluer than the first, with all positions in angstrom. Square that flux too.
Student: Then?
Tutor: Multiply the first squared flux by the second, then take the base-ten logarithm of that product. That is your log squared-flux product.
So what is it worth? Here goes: 5.708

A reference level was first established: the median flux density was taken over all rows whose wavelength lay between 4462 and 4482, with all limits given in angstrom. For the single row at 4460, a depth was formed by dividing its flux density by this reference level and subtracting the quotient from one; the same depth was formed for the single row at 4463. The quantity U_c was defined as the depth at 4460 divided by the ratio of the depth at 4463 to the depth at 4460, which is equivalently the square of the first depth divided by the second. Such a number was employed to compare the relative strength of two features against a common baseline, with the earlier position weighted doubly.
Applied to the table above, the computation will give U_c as 0.07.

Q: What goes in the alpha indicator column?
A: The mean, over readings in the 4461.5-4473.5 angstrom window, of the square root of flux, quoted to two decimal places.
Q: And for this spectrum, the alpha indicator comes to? 5.15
